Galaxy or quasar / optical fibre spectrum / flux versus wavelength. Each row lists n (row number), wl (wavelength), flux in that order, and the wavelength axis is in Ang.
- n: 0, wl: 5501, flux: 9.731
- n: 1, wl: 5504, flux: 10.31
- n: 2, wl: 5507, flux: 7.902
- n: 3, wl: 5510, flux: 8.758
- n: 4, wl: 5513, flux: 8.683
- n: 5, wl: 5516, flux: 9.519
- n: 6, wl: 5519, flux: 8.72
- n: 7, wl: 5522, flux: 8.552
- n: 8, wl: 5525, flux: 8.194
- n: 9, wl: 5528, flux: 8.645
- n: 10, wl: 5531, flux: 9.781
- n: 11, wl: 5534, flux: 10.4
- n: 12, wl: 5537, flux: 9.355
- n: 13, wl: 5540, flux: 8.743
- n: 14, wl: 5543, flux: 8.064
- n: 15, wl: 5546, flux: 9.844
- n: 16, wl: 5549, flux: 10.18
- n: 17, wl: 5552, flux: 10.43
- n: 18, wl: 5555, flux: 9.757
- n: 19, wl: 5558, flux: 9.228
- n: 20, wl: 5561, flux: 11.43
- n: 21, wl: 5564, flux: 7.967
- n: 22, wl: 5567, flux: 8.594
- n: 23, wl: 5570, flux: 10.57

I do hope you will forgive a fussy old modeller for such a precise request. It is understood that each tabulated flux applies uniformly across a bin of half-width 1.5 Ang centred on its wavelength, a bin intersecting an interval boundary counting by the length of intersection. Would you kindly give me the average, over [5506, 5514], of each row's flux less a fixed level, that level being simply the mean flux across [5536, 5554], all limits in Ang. -1.0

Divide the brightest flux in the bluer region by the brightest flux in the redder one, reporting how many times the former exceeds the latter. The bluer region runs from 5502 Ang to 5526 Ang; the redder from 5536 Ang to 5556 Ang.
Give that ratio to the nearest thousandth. 0.988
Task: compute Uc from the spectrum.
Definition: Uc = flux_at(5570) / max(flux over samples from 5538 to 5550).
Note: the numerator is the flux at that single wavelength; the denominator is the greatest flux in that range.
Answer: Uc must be 1.04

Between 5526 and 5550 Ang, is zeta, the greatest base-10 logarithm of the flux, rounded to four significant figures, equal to 1.017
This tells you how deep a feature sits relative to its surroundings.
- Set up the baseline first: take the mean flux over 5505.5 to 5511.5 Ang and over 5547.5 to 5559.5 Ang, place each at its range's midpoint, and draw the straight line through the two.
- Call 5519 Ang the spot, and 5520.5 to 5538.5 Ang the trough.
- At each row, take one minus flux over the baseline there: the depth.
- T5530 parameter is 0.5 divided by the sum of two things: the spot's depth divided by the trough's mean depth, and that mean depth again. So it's 1.7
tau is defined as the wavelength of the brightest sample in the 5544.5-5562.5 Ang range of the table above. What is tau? 5561 Ang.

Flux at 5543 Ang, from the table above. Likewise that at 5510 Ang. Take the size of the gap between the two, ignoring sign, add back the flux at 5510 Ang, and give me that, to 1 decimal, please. 9.5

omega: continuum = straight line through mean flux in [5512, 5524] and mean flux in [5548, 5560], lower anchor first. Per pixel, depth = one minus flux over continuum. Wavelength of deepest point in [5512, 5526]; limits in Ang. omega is 5525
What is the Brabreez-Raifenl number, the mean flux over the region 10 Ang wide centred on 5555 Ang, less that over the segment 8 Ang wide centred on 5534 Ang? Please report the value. 0.0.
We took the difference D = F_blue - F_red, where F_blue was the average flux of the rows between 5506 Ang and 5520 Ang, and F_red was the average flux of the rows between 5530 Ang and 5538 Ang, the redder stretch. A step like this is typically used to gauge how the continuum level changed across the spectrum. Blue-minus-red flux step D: -1.1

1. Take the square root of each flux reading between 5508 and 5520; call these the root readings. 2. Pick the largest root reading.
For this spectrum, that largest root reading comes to 3.09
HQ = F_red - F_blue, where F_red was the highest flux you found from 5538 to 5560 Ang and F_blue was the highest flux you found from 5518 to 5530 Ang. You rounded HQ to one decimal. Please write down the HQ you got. 1.7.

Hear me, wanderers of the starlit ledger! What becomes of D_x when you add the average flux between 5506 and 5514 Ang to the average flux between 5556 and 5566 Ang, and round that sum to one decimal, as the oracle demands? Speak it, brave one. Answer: 18.0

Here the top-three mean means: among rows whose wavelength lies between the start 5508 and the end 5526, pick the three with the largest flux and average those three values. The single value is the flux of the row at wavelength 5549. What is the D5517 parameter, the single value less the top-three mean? 1.2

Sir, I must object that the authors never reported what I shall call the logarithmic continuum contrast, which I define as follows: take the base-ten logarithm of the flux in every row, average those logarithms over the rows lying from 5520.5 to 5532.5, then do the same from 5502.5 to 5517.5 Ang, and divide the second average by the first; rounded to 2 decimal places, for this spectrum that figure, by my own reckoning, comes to 1.01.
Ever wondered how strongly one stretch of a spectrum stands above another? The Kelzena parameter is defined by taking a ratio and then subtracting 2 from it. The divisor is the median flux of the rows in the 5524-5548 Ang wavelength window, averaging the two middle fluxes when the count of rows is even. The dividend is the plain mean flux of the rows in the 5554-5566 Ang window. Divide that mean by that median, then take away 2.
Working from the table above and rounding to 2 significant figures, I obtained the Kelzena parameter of -0.94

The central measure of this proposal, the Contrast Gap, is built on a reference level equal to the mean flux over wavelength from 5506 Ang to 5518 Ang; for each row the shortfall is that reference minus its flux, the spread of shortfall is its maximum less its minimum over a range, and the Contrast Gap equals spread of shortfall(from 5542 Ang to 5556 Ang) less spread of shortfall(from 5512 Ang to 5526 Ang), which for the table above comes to 1.04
